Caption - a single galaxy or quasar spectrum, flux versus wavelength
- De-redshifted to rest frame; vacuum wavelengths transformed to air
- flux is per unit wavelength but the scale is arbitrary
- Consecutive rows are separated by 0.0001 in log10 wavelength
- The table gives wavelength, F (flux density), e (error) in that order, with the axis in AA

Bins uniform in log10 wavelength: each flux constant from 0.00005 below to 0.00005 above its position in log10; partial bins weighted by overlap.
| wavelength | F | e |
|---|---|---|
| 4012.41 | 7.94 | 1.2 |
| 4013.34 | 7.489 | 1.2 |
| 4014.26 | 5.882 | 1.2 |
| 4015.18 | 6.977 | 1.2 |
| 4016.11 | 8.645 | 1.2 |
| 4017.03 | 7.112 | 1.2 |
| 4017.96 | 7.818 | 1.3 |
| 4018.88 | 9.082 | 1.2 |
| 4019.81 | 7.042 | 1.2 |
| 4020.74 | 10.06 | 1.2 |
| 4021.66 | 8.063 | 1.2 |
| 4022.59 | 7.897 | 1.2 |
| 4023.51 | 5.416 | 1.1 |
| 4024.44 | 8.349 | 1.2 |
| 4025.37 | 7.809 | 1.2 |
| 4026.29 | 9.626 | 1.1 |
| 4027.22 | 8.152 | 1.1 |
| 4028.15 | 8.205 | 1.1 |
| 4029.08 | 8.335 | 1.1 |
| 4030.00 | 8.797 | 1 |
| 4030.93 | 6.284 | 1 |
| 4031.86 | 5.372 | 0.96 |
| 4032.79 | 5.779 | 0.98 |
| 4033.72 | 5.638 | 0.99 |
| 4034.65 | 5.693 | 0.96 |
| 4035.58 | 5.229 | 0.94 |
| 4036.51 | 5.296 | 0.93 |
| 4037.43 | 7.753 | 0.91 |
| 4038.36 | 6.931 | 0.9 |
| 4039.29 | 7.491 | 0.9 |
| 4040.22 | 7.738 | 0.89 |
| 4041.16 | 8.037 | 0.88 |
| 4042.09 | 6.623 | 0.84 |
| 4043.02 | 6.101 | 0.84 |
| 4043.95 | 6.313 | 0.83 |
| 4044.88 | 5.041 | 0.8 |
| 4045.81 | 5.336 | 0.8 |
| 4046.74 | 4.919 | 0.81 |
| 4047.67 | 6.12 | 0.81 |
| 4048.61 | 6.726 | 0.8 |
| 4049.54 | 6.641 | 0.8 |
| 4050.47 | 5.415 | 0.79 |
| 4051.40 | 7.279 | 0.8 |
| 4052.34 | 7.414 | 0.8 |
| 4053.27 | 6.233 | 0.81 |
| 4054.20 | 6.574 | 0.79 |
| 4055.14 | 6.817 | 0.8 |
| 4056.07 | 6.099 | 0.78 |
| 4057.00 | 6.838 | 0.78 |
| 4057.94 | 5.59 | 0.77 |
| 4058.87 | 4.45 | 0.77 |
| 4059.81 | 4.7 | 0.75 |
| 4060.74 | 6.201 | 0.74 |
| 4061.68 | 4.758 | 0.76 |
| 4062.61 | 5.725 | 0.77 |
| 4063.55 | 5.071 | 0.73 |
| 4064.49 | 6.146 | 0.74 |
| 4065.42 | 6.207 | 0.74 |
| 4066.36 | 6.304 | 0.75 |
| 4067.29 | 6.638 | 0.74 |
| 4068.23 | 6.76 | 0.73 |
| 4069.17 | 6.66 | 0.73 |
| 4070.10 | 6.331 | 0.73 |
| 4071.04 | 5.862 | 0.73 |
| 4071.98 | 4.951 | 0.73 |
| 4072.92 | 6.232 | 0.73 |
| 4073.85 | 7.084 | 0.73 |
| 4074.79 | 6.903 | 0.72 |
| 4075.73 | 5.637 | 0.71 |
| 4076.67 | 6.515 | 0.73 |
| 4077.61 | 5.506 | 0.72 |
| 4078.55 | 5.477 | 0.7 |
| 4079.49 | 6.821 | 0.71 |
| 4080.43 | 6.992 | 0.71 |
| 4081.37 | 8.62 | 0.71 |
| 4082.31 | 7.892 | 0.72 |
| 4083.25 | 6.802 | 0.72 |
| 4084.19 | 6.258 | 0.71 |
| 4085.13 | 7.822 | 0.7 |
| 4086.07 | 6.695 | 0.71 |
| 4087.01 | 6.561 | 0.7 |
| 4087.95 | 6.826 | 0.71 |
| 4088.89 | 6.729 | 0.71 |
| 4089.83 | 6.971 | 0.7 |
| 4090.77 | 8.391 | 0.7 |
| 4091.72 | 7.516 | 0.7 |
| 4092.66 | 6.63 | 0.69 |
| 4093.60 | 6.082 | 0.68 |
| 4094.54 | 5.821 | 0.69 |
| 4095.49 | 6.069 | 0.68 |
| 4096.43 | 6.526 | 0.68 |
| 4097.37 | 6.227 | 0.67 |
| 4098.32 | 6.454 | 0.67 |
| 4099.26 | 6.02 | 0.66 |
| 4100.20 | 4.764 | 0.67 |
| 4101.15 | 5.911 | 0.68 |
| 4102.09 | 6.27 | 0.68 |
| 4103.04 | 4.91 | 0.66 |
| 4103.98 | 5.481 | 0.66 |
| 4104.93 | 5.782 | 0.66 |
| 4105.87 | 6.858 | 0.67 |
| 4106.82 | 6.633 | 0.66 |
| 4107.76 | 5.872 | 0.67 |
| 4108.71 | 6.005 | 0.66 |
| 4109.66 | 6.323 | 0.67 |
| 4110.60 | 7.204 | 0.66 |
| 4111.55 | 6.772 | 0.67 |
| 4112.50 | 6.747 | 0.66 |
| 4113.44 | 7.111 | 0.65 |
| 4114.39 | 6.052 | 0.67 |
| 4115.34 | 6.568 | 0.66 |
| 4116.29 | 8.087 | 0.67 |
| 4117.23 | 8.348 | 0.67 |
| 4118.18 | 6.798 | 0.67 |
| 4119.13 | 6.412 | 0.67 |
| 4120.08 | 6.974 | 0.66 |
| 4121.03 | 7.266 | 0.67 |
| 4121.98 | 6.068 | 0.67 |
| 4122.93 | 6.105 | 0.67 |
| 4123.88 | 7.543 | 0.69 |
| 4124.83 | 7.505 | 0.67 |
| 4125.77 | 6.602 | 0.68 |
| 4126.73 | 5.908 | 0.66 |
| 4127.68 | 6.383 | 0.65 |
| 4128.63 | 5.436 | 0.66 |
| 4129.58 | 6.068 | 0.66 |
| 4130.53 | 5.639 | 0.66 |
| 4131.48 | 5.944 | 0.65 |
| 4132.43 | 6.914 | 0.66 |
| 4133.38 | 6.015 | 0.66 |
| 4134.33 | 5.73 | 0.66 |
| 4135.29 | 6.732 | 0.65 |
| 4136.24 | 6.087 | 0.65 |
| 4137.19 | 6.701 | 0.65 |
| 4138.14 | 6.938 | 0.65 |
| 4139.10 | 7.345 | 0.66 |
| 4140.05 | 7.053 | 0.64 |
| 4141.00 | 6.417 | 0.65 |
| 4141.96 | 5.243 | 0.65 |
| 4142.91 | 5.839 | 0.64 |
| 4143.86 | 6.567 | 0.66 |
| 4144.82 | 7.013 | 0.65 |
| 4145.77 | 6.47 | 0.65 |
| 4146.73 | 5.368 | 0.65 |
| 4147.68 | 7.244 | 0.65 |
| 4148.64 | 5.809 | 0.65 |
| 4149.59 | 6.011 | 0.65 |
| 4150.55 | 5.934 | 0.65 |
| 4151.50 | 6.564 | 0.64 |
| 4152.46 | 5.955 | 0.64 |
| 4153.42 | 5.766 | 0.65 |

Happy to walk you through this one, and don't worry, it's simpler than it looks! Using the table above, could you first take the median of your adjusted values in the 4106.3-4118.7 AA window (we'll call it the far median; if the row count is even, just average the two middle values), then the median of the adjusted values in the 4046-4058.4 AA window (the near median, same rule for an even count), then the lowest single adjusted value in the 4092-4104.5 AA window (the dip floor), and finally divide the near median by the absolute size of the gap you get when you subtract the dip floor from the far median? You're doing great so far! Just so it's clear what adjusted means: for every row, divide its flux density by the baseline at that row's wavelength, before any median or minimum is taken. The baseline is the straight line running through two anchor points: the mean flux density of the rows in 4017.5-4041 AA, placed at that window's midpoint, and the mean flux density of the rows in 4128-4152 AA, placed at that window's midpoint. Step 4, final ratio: 2.93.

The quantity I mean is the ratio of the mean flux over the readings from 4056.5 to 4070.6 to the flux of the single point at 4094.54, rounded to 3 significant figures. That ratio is 1.01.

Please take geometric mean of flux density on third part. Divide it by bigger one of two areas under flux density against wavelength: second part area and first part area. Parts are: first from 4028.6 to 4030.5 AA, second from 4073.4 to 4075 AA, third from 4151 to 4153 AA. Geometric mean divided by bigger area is 0.39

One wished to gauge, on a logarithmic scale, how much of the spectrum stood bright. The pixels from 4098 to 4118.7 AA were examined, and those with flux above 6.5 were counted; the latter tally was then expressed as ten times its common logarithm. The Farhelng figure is 10.0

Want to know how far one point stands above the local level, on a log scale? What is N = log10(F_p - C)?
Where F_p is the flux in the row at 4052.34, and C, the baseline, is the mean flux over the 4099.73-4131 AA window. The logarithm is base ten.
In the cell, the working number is 0.0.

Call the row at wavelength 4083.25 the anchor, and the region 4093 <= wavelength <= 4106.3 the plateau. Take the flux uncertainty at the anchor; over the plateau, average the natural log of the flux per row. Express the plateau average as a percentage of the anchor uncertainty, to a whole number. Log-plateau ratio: 247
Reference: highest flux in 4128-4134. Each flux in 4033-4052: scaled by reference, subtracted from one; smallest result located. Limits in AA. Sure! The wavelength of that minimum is 4041.16 AA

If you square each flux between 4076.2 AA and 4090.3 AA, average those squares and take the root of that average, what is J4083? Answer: 6.9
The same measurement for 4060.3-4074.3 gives 6.1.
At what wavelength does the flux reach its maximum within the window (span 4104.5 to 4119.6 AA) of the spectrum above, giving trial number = 4117.23 AA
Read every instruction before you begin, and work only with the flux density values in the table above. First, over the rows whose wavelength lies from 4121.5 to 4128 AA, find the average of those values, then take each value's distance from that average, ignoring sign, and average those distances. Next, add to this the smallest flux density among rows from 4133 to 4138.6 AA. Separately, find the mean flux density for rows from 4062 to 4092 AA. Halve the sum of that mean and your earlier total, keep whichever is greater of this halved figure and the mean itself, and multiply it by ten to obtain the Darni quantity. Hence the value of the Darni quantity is 66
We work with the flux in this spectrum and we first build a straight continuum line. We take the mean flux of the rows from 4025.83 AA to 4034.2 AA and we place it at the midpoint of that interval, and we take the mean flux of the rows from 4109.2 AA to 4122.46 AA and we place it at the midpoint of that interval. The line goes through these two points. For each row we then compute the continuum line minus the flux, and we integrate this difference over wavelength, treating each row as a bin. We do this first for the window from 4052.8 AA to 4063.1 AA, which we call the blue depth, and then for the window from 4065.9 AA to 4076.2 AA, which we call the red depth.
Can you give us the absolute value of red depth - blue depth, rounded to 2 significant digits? 5.7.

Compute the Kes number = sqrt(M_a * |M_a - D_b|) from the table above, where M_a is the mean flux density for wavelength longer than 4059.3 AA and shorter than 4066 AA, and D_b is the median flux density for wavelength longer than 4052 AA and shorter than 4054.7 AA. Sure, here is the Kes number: 2.39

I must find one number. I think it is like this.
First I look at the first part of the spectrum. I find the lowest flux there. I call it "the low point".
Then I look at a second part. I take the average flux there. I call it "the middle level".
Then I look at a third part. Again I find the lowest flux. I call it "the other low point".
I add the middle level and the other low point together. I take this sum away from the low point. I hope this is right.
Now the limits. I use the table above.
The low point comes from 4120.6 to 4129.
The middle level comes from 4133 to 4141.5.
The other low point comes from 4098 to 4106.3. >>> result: -5.9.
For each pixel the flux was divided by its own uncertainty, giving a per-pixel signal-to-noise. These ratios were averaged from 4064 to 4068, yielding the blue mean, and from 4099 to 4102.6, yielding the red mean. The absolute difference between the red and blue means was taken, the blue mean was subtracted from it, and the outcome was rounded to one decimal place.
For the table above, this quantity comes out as -8.5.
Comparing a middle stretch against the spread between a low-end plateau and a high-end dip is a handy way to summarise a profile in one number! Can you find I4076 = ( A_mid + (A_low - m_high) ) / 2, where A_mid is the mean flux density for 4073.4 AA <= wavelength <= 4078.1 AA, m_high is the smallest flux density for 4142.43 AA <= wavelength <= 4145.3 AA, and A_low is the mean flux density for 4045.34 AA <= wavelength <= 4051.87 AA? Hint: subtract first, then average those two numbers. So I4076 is 3.3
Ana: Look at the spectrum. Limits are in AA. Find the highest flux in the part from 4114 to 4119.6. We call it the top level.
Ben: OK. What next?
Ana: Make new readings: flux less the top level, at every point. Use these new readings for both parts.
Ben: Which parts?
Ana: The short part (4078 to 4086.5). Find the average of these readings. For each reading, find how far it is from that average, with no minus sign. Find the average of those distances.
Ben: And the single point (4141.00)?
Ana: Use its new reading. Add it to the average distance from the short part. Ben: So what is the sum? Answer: -1.2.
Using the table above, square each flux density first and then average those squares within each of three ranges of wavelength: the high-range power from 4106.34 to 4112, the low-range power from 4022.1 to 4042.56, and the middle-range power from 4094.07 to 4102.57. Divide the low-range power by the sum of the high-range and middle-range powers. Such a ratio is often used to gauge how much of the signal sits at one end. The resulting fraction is 0.67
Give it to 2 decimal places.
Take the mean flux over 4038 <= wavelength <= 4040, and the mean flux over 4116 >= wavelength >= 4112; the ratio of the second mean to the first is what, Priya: 0.92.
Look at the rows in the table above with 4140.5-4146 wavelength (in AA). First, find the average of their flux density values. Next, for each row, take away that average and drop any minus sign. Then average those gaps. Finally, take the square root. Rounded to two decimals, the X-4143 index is 0.69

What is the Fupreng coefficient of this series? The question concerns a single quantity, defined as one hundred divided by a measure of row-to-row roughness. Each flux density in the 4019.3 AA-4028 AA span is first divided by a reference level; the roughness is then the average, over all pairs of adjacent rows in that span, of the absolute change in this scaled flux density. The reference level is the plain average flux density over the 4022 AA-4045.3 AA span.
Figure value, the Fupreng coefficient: 386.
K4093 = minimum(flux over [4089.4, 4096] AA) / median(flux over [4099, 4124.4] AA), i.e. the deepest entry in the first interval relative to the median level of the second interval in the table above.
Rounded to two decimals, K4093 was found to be 0.91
